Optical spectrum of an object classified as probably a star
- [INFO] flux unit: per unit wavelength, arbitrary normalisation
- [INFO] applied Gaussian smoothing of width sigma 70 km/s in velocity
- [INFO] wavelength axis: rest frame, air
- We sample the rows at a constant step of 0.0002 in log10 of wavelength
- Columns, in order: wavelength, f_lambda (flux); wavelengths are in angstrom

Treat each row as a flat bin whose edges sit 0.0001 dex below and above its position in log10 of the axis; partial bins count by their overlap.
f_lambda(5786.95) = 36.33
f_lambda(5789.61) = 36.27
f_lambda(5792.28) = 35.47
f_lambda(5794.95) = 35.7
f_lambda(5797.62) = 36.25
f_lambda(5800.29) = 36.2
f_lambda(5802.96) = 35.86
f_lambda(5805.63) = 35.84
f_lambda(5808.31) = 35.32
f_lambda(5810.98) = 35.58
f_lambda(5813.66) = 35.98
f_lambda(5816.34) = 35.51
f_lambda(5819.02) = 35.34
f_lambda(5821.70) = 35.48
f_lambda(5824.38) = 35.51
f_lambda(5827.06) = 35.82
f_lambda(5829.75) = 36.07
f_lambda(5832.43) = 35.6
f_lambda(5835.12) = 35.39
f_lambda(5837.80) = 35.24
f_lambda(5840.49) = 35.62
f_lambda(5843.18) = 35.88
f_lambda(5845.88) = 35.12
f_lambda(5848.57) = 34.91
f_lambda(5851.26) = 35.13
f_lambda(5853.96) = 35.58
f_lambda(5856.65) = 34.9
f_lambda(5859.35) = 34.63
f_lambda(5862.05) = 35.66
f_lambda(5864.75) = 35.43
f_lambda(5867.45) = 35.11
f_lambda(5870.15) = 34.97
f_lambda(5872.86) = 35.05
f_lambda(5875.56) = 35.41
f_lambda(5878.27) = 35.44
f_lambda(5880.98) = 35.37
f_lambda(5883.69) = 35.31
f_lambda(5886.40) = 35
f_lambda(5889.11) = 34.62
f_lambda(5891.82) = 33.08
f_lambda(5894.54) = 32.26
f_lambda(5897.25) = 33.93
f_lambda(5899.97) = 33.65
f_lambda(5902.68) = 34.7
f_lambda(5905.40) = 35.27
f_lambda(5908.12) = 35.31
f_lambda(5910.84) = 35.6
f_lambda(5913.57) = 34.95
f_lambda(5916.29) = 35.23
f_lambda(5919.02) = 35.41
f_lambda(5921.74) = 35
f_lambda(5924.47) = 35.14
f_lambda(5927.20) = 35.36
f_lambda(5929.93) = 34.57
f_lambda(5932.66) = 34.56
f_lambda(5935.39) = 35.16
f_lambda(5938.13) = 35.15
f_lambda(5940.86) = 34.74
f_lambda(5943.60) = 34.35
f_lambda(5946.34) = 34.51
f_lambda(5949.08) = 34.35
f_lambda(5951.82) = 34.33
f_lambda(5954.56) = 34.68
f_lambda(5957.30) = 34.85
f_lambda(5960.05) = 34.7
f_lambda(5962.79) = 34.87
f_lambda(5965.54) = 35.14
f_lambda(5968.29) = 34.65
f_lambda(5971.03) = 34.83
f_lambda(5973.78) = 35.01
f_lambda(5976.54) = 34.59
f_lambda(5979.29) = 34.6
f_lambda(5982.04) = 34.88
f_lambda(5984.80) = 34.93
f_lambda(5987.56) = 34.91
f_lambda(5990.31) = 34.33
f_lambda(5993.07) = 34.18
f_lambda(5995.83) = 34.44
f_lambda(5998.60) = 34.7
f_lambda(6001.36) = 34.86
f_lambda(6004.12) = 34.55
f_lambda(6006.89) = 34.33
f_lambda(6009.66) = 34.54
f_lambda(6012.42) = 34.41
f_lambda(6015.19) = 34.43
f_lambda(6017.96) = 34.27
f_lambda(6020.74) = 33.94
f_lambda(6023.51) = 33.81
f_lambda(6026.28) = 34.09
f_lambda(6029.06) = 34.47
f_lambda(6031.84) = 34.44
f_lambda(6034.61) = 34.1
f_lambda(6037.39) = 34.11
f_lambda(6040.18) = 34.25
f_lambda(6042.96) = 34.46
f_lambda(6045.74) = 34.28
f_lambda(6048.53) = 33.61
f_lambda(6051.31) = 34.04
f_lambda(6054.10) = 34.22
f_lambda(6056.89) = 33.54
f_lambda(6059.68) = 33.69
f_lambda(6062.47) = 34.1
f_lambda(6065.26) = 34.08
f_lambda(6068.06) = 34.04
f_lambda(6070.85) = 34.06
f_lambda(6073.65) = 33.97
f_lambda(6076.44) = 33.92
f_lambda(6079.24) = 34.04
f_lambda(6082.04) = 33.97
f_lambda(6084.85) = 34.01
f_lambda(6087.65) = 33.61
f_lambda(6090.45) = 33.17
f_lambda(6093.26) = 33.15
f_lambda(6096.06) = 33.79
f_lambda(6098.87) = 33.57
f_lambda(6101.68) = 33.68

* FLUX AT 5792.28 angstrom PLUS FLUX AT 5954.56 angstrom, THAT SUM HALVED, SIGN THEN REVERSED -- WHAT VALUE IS -35.1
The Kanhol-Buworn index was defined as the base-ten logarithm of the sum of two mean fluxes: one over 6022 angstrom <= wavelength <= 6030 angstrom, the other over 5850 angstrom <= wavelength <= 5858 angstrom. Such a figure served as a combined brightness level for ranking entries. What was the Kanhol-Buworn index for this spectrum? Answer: 1.84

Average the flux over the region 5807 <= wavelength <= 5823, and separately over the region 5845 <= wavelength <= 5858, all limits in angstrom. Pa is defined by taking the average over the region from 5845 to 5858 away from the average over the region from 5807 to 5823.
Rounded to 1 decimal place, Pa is 0.4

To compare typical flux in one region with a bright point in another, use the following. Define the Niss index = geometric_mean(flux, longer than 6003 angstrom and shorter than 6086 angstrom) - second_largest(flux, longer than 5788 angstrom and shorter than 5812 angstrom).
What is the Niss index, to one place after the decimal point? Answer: -2.1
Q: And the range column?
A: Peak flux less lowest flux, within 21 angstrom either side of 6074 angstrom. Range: 1.07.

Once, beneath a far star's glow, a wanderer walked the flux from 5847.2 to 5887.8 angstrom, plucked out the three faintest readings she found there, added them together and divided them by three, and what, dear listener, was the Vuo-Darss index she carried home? 34.8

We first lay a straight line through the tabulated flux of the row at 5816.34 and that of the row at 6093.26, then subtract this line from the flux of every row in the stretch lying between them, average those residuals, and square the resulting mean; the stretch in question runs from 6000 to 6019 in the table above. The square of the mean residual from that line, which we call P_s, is 0.39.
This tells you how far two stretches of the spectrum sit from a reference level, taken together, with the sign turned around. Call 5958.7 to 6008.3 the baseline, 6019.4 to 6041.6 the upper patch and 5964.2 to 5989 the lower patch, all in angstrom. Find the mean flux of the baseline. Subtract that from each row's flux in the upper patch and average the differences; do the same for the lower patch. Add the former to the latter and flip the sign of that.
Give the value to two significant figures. 0.40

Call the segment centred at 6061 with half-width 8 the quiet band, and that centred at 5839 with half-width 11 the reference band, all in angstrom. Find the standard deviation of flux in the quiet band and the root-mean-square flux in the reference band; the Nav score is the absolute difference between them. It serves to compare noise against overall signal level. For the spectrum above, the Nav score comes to 35.2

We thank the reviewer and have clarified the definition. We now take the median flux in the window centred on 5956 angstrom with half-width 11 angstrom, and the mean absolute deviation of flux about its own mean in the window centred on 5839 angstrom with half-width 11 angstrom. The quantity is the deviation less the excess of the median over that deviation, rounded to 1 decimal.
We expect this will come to -34.1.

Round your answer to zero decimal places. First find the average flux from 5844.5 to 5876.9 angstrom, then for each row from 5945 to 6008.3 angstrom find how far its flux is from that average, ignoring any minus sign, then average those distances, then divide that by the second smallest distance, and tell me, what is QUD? 3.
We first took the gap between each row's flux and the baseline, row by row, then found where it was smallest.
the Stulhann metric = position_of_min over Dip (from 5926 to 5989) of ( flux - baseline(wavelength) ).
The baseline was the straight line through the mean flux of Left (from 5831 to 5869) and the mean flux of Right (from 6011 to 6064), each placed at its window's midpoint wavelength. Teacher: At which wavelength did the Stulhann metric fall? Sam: 5943.60 angstrom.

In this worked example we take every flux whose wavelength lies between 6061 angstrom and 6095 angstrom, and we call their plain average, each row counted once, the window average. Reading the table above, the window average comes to 33.8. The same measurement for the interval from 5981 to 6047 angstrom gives 34.4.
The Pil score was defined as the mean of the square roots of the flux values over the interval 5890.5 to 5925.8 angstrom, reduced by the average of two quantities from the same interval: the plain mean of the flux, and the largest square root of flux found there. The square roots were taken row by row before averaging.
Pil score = -14.4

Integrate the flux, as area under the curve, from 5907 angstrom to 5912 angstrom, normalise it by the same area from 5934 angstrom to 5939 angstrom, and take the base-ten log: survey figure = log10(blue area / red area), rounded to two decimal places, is 0.00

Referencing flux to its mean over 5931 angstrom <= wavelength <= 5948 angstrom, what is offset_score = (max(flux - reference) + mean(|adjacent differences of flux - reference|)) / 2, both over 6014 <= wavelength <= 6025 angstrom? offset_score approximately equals -0.05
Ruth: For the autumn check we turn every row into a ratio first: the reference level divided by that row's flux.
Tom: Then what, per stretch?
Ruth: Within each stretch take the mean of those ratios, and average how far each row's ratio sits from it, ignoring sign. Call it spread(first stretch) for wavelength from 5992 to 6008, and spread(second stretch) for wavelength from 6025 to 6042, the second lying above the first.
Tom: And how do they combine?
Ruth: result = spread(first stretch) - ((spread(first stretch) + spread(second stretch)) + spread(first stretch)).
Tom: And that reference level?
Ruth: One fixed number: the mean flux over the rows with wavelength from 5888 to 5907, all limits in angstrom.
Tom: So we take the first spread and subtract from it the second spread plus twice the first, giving -0.0097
